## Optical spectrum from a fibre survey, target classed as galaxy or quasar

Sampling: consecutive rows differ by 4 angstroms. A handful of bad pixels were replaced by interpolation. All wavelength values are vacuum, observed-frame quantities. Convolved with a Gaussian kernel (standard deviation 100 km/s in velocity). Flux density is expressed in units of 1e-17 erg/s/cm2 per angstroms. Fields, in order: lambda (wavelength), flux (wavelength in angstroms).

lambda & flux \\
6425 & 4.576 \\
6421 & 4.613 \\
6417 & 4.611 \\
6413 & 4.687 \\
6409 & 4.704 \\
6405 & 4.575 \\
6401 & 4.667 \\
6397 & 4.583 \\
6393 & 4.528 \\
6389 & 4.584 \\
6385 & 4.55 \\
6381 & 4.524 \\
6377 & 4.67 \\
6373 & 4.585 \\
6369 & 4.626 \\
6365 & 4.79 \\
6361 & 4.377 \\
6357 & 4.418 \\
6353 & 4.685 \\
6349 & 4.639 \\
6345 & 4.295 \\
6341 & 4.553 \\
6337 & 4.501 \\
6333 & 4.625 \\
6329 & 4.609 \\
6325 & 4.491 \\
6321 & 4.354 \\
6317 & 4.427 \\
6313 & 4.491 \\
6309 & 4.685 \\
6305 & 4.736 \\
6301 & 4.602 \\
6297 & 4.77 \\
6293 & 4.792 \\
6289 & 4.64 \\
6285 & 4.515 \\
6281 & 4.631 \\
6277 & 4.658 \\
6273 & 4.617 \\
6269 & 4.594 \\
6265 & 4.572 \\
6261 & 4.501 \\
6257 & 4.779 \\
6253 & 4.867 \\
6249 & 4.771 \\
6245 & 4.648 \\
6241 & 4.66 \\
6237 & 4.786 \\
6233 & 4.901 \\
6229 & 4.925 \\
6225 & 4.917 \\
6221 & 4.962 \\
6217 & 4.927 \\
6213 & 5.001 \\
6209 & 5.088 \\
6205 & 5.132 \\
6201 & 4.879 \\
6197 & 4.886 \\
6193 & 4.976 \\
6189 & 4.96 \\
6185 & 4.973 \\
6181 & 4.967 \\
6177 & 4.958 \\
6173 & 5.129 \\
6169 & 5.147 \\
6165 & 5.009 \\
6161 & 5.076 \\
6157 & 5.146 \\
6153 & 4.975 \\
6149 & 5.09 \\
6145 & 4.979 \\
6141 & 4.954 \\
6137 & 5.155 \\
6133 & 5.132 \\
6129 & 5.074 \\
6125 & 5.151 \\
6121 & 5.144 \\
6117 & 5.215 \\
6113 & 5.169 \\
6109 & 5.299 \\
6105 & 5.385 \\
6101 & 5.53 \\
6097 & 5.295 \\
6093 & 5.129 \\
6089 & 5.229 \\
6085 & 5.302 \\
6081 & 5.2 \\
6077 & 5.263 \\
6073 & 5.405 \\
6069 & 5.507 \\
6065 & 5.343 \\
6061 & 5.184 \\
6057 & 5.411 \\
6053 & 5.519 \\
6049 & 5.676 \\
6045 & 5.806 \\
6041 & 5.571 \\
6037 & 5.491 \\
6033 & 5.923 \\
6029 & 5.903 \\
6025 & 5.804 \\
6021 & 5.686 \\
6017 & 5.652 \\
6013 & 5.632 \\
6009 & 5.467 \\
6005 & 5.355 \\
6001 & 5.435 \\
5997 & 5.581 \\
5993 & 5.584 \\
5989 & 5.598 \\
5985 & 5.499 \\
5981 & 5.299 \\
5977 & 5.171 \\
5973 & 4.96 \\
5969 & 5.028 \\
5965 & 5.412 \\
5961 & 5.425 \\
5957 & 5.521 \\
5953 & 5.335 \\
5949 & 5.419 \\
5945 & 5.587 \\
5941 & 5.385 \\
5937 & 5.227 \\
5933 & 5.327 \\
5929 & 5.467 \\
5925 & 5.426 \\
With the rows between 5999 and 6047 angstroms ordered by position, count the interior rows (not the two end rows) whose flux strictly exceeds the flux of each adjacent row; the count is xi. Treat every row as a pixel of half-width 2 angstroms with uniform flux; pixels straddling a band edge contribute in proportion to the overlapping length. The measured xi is 1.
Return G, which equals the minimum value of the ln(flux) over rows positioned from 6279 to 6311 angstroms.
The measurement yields 1.51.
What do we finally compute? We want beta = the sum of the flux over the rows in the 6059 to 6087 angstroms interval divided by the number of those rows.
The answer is 5.3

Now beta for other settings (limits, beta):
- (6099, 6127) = 5.3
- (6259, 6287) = 4.6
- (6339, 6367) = 4.5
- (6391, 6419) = 4.6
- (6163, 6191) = 5.0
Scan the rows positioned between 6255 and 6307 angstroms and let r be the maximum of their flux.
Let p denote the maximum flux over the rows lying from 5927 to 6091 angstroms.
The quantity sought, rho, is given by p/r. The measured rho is 1.24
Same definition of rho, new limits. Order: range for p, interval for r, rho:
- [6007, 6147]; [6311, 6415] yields 1.24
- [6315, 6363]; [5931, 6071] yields 0.79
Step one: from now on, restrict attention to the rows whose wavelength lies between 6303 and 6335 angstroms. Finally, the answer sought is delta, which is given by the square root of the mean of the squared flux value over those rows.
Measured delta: 4.55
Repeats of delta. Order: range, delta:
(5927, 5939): 5.34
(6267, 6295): 4.64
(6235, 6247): 4.70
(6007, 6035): 5.73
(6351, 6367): 4.57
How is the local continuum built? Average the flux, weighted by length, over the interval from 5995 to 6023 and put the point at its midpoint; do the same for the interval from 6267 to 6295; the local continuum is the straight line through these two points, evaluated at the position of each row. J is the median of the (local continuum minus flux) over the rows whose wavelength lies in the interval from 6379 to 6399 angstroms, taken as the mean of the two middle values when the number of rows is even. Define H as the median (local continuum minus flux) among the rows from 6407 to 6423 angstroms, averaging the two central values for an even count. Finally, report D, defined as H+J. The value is -0.7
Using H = -0.47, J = -0.27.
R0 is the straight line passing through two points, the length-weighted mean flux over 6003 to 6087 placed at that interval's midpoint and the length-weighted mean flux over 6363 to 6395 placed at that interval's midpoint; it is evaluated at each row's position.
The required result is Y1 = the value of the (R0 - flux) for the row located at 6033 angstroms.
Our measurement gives -0.36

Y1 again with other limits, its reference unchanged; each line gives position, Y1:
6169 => 0.04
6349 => 0.05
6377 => -0.06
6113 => 0.17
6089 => 0.18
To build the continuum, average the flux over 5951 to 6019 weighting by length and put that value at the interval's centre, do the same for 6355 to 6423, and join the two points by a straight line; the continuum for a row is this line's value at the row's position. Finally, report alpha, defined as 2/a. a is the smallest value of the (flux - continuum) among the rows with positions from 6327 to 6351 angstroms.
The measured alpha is -5.2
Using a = -0.39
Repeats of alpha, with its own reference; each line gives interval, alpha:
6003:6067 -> -27.9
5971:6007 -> -4.2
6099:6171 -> -14.3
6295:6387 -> -5.2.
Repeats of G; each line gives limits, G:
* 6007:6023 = 1.70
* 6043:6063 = 1.65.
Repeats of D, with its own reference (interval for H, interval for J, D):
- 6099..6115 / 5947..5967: 0.2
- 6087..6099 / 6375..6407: -0.3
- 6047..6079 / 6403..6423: -0.5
